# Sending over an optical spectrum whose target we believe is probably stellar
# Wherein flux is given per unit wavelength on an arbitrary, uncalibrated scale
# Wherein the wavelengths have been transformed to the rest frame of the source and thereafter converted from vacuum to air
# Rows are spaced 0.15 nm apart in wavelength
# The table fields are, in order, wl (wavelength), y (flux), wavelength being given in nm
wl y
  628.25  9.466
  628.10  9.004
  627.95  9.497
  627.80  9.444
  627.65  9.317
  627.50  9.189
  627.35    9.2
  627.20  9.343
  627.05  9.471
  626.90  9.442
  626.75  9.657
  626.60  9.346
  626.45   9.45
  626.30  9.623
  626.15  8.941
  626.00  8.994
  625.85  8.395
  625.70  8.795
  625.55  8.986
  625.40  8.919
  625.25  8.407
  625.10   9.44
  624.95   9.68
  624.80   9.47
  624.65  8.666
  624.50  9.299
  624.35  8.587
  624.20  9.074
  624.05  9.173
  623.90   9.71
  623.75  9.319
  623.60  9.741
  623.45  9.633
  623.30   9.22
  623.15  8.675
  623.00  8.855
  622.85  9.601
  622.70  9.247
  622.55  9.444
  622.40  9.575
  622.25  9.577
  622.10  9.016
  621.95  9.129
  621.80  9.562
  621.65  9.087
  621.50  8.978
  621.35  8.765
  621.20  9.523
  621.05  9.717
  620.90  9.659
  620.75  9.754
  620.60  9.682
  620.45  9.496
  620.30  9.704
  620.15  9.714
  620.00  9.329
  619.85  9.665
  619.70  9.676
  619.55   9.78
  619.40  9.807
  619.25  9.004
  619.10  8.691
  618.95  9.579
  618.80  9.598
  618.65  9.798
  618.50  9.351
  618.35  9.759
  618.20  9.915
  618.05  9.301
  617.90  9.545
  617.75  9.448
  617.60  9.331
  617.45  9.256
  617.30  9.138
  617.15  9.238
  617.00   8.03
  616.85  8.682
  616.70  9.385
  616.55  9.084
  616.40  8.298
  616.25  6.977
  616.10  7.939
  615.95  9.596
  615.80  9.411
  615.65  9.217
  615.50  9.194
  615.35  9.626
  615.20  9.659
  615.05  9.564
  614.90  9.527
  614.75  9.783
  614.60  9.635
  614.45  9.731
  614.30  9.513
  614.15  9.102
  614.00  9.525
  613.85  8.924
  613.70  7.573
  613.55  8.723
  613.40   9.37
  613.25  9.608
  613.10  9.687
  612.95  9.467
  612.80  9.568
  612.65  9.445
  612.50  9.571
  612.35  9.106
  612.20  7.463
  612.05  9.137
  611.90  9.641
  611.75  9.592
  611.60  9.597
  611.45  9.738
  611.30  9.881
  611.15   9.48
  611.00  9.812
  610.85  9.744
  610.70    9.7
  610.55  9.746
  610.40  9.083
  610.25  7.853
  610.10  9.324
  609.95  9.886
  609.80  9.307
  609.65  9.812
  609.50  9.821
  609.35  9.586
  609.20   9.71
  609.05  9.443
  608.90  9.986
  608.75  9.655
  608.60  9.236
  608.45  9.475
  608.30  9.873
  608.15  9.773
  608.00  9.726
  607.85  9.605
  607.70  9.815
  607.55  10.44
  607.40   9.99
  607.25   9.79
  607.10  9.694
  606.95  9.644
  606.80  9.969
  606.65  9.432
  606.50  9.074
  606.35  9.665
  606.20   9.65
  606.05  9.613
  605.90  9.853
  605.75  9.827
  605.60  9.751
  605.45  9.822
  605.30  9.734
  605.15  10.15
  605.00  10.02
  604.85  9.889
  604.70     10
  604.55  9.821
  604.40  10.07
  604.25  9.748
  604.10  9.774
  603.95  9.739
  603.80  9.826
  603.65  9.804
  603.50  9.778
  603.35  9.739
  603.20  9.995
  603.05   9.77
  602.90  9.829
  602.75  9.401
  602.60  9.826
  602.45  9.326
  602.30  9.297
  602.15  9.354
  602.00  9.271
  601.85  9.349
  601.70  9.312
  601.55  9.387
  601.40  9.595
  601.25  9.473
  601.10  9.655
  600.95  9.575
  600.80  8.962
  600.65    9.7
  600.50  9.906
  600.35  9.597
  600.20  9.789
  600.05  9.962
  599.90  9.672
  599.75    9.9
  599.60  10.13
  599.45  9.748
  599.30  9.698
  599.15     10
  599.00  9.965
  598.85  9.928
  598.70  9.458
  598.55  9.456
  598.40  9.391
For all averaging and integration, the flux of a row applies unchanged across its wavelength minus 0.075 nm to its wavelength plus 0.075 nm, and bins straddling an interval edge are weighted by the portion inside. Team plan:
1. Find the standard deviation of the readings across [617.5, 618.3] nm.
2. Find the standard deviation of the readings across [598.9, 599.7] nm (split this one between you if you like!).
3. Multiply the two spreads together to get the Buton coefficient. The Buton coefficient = 0.04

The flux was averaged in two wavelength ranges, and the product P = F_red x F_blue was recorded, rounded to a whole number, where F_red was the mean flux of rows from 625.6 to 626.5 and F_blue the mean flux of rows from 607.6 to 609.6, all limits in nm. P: 87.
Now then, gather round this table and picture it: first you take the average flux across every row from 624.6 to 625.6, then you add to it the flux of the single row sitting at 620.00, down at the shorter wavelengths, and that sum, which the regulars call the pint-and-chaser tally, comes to 18.4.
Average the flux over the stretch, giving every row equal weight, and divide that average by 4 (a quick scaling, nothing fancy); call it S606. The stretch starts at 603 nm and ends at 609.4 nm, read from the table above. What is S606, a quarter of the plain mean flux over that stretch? 2.44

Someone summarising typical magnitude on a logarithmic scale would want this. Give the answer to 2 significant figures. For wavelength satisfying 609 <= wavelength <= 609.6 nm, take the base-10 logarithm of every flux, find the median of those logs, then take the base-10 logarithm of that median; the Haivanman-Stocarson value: -0.0068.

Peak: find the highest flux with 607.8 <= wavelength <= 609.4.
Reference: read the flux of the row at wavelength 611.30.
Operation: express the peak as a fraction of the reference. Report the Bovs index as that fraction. 1.011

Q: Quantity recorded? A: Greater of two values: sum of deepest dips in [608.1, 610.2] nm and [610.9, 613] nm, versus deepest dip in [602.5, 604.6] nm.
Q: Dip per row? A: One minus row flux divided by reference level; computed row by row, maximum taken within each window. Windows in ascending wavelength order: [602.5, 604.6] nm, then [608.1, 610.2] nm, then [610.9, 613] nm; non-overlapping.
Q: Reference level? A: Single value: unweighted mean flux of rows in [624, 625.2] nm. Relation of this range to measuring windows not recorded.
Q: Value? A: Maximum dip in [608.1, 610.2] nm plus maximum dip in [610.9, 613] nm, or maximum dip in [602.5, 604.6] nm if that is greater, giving 0.18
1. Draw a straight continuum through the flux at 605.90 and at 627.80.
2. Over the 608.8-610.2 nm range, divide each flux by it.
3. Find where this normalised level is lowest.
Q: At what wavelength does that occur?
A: 609.80 nm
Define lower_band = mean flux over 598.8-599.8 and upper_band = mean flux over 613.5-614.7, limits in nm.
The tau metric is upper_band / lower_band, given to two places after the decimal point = 0.92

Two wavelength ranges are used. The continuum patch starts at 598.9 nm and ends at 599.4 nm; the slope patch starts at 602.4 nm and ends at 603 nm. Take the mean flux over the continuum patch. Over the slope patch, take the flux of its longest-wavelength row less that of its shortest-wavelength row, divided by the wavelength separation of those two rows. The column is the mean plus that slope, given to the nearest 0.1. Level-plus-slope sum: 11.0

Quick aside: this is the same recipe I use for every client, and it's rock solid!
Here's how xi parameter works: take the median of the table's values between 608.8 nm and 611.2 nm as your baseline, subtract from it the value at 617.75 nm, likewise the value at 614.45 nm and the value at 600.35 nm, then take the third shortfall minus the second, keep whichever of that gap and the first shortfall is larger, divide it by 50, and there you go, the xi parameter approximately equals 0.0051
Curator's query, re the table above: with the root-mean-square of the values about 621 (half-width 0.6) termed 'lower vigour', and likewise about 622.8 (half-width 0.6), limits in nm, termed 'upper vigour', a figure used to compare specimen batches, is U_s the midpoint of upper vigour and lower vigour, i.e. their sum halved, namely 9.37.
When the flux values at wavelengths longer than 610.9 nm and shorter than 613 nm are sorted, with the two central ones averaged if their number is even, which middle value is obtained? 9.57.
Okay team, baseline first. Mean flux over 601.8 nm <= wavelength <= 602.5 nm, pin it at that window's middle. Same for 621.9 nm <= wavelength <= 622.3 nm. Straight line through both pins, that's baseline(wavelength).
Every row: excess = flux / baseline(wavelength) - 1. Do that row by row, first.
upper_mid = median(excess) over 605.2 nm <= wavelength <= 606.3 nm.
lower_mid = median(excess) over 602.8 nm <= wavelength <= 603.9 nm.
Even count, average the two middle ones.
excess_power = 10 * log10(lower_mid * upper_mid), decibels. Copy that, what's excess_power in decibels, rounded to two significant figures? -26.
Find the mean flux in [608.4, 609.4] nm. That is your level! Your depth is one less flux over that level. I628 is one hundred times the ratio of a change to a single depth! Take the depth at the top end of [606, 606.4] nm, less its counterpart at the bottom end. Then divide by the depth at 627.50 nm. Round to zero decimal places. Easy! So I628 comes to -13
